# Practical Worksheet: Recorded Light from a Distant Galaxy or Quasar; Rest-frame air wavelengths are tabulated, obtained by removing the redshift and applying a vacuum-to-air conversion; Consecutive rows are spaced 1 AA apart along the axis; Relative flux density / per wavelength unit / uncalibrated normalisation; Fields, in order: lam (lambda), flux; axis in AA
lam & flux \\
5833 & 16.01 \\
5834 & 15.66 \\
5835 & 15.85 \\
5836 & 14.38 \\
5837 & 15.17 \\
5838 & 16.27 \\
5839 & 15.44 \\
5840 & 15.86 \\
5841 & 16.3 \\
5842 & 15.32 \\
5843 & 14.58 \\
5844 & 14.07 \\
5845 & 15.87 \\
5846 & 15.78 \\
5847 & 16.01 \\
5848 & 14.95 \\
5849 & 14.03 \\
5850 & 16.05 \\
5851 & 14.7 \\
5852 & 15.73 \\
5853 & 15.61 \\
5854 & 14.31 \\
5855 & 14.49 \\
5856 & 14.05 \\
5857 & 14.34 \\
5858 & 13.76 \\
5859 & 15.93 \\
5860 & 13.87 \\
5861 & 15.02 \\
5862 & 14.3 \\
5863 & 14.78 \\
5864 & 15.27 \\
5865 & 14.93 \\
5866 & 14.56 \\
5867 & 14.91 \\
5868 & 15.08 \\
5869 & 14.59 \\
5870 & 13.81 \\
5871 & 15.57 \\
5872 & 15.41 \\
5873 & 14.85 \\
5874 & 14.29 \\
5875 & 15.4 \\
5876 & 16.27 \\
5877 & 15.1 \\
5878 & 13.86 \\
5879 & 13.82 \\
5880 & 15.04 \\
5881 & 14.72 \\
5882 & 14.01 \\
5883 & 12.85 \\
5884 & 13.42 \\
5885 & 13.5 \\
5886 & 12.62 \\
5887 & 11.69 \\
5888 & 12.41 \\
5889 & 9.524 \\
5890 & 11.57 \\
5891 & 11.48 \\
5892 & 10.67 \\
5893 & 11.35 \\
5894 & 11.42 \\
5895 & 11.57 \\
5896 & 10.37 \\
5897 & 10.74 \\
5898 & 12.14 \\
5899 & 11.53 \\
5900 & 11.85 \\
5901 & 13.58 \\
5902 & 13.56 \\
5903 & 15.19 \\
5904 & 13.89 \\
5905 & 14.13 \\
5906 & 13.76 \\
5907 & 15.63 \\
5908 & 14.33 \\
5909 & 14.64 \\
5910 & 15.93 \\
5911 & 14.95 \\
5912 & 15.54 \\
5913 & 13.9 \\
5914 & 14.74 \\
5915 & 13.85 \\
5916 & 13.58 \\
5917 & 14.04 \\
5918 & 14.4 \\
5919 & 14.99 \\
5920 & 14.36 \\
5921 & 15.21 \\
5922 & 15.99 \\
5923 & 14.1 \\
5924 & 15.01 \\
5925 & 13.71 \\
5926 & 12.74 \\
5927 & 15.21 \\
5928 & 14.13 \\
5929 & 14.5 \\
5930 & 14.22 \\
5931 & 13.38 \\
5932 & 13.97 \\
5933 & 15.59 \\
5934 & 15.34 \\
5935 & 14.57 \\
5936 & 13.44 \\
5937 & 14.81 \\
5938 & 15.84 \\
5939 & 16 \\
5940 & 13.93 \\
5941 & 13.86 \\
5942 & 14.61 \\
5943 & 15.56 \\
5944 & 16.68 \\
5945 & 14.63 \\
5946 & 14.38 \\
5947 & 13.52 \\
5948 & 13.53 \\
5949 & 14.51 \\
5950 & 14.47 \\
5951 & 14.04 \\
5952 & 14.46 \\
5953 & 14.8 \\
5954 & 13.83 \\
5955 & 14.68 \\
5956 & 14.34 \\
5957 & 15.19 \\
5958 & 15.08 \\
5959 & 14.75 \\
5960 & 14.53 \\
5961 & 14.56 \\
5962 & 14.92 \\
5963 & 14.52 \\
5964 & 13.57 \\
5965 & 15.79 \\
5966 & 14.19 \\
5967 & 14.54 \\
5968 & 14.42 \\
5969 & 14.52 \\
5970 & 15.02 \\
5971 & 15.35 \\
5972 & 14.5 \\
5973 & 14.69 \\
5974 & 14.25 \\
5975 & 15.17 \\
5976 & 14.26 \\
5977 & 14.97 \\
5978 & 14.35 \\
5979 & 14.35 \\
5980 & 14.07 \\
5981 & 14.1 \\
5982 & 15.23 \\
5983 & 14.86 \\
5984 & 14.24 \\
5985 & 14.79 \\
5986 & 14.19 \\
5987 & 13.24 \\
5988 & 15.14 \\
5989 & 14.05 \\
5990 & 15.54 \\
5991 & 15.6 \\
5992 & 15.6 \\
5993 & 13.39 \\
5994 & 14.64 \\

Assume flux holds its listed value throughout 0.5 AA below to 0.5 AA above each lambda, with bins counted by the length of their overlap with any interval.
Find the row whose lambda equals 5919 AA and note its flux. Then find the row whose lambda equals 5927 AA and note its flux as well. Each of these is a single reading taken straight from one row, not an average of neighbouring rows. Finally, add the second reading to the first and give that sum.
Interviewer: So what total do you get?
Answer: 30.2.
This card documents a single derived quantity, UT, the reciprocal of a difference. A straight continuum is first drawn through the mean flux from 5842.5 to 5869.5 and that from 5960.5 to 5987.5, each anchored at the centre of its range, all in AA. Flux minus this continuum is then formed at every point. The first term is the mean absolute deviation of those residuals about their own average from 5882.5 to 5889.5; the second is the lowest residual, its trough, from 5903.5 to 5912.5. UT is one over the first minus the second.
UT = 0.52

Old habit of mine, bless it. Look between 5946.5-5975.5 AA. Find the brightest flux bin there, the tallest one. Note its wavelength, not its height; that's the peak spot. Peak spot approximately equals 5965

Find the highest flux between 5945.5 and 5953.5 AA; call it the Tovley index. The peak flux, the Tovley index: 14.8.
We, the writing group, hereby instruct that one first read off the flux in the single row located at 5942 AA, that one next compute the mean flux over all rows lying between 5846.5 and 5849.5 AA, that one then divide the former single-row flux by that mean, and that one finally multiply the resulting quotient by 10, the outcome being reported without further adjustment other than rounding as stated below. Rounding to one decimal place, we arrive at 9.7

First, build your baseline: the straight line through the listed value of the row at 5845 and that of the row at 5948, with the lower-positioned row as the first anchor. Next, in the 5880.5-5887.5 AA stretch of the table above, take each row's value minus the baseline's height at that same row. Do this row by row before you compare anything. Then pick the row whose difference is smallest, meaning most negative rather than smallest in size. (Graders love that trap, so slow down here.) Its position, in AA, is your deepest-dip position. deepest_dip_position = 5887 AA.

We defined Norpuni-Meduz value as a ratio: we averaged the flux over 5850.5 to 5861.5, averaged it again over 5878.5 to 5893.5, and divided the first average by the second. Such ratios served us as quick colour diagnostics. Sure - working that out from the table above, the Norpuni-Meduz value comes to 1.17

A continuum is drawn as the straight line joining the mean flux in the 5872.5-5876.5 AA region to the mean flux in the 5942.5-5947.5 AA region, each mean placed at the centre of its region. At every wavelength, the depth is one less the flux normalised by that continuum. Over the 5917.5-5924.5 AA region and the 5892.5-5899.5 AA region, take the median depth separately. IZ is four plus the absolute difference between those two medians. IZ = 4.24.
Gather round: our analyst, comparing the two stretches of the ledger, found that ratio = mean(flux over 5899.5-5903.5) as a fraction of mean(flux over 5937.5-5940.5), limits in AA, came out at 0.89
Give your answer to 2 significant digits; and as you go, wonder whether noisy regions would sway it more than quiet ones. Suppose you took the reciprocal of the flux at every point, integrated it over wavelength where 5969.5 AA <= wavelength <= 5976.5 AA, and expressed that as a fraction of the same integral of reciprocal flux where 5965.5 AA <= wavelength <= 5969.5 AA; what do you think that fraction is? 1.7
